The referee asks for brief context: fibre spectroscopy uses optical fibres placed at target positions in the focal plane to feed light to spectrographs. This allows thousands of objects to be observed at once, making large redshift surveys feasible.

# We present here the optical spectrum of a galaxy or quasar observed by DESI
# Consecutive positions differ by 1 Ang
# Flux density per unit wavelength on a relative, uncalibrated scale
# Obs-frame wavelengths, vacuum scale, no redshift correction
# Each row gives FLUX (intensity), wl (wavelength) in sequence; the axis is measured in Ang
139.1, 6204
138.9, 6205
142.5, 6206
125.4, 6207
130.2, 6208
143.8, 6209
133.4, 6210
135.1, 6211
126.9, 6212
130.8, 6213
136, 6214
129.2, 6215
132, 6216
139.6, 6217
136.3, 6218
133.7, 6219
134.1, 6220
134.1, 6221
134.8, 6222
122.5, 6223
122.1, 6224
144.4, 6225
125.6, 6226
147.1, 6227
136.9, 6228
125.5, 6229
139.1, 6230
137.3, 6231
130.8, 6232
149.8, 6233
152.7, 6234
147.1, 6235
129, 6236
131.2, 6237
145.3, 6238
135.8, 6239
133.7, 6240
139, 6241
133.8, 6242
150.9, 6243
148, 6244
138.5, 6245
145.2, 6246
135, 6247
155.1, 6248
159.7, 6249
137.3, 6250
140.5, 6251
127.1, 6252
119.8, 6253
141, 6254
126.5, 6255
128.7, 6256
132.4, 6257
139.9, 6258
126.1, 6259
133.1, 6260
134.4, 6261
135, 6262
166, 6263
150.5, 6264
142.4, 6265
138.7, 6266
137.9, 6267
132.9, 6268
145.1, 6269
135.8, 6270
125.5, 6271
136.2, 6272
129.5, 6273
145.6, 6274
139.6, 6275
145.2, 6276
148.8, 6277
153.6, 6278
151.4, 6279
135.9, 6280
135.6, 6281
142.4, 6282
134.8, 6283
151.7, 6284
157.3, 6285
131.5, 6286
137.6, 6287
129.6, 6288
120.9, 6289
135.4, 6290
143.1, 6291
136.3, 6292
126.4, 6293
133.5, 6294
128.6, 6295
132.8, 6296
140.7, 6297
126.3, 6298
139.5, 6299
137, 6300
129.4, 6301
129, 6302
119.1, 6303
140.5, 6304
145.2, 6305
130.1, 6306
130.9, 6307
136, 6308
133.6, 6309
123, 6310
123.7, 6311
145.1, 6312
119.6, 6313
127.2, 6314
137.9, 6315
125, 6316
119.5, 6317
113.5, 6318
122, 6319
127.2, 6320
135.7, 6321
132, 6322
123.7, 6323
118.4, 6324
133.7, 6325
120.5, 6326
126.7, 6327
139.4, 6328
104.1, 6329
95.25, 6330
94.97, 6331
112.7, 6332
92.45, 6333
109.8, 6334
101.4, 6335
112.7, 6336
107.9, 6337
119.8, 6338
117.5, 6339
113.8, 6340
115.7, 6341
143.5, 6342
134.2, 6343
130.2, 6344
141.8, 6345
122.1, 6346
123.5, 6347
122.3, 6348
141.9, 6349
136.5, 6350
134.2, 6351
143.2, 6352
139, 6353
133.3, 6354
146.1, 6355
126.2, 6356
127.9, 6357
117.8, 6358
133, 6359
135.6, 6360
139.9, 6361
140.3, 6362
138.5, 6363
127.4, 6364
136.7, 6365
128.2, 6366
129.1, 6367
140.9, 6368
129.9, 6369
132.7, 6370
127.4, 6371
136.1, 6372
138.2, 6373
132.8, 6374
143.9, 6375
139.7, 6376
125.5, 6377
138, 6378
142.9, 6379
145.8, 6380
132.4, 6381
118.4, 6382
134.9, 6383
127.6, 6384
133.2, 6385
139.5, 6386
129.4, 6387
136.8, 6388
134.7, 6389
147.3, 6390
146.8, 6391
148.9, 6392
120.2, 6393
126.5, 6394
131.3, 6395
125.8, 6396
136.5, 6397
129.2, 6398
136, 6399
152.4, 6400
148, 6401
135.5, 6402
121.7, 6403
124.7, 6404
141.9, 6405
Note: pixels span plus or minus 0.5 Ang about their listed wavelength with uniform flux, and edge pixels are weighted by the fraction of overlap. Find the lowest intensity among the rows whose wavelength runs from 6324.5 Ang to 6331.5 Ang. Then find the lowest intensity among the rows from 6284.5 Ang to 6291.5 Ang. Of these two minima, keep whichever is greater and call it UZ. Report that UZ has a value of 121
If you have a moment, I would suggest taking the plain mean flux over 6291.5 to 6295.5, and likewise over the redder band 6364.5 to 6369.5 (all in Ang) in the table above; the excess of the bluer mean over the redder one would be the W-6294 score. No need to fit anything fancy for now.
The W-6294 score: -2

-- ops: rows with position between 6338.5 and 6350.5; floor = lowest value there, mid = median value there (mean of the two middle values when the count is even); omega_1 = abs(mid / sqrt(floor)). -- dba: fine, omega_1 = 11.89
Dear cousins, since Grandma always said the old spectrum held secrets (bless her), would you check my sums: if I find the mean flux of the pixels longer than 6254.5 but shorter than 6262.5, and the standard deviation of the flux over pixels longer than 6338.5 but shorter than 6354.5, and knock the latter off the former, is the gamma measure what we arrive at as 122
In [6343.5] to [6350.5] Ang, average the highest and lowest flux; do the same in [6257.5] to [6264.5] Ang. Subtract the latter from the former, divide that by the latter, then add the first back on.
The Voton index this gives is 132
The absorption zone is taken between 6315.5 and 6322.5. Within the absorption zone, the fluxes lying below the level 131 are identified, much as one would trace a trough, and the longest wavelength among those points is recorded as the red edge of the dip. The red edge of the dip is 6320 Ang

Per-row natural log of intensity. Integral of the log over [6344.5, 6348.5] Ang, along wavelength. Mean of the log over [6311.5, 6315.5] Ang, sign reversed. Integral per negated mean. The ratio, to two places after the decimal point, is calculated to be -3.97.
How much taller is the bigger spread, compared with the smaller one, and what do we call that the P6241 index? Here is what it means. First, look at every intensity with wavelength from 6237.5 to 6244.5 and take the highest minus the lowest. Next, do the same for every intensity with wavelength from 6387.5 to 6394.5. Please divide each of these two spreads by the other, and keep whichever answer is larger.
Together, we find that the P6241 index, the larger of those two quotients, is 1.67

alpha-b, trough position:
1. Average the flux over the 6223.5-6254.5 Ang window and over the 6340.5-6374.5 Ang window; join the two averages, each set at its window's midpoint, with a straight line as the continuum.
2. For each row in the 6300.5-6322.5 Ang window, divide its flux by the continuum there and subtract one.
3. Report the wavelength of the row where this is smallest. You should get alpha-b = 6318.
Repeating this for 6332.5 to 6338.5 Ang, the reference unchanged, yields 6333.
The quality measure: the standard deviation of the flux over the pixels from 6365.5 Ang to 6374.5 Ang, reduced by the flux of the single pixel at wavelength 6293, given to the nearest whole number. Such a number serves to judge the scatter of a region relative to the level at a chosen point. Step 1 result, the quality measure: -122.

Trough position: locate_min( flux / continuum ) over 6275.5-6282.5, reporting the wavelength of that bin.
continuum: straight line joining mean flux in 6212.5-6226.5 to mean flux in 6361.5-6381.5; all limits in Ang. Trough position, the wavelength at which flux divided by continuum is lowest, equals 6281 Ang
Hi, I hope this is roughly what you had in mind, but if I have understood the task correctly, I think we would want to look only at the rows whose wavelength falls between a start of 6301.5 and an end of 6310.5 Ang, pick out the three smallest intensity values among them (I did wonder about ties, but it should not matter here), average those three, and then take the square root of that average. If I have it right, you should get 11.1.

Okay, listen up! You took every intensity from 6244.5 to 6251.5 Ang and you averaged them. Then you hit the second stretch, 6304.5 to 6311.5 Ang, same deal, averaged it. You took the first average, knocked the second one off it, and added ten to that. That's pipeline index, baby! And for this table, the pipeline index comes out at 23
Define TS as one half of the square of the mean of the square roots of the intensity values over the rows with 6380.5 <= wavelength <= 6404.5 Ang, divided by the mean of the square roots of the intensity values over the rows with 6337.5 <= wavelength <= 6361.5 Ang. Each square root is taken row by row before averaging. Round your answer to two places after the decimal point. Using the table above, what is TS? 5.86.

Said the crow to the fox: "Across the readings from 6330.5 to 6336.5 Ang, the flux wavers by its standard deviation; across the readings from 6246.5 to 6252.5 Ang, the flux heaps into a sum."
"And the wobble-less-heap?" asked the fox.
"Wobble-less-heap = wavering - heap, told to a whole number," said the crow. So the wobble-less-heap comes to -846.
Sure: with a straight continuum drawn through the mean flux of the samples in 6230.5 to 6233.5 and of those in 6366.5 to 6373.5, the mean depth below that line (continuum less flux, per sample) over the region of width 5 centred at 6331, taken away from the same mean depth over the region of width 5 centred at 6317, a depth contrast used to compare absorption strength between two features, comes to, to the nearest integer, -23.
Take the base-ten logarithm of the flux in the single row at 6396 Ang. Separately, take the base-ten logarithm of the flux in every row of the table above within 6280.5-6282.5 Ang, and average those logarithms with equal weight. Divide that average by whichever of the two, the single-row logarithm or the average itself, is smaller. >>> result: 1.021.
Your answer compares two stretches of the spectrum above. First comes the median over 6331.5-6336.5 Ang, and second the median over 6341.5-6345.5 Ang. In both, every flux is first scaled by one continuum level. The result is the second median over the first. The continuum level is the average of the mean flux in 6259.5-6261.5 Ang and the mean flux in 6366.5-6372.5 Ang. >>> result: 1.26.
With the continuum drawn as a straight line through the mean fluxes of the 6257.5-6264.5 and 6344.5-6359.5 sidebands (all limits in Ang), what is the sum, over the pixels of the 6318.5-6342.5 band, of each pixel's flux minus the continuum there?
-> -407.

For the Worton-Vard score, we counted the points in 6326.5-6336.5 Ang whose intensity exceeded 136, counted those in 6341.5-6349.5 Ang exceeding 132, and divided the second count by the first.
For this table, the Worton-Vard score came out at 4.0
